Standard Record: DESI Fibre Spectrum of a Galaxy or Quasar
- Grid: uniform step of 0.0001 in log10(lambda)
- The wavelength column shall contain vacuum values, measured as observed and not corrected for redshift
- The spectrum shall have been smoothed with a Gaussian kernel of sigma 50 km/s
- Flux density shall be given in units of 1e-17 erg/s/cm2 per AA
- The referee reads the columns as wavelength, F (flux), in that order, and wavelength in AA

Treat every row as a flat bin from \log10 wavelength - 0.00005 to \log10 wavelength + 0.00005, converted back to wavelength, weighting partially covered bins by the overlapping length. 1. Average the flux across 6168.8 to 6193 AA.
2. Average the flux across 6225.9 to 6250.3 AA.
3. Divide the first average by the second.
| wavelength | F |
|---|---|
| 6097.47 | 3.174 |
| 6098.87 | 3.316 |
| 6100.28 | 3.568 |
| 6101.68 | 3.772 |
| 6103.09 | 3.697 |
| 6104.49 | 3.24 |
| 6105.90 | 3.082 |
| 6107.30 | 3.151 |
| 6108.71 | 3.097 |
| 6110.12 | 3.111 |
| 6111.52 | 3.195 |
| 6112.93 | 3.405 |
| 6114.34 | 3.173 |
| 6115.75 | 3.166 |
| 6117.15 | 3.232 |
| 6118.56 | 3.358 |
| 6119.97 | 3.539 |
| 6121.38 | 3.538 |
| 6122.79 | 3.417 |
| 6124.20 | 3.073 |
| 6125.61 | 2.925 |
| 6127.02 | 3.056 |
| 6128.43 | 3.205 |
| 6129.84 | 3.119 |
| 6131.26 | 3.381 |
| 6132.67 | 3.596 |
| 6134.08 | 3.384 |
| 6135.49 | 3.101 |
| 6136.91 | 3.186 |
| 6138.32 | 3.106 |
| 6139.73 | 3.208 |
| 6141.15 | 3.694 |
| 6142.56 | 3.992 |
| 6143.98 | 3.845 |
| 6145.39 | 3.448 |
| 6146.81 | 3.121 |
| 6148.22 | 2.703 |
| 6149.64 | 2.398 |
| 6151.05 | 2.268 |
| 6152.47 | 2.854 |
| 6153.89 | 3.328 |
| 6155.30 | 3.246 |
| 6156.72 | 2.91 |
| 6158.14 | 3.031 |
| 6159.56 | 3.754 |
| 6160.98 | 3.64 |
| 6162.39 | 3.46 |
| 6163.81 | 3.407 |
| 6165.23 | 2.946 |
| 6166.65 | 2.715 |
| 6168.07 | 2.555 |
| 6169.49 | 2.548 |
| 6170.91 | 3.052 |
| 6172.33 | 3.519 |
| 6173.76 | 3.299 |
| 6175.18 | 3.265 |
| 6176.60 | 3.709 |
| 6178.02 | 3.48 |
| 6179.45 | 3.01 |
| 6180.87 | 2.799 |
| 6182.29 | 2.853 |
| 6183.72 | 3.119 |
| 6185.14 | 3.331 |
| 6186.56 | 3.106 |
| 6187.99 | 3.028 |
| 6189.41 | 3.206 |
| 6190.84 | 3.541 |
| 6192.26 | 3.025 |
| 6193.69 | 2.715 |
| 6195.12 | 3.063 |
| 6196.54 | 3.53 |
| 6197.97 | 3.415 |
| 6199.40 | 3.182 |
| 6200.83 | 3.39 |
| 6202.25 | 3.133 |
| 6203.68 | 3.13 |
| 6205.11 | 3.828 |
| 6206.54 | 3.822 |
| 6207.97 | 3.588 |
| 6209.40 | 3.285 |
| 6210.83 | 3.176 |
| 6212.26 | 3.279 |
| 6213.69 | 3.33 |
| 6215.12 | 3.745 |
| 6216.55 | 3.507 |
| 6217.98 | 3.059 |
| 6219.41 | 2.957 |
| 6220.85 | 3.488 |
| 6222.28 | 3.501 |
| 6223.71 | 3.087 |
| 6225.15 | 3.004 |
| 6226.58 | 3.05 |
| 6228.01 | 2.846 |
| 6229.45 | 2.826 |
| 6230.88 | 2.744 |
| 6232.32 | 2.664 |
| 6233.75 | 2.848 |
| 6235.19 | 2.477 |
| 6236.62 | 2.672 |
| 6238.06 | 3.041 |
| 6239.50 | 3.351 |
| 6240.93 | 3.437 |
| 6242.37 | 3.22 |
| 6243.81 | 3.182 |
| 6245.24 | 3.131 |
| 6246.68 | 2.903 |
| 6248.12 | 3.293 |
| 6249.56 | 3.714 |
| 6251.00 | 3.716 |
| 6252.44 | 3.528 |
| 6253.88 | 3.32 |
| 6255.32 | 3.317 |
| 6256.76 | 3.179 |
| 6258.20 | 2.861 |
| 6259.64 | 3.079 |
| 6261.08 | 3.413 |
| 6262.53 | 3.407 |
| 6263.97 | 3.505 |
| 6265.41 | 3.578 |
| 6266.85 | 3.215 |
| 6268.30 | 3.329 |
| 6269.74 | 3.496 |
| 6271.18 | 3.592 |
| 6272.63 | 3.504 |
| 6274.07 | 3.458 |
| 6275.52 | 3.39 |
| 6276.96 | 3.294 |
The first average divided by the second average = 1.05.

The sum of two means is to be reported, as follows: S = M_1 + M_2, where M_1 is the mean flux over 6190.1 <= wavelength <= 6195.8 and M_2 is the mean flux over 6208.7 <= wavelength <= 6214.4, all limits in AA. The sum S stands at 6.4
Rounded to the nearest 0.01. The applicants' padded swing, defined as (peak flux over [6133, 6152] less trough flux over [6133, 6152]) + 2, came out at 3.72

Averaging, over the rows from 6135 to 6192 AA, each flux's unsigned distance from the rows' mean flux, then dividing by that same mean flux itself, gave 0.10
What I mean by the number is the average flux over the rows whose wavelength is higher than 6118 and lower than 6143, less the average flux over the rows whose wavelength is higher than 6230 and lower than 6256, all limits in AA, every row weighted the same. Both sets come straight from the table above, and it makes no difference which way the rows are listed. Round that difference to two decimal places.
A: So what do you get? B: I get 0.18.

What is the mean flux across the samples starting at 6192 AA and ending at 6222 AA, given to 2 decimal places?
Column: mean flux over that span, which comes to 3.32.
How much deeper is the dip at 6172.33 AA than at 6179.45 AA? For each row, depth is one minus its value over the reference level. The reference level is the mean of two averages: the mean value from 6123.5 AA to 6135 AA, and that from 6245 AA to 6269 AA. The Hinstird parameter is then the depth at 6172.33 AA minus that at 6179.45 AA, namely -0.16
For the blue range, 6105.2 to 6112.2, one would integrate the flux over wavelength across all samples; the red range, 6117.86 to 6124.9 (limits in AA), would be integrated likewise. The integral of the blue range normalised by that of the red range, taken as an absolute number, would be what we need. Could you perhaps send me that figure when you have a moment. 0.92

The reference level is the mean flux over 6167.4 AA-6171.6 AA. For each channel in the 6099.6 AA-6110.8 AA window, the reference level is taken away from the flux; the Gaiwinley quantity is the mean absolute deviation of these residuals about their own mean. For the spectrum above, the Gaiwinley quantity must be 0.25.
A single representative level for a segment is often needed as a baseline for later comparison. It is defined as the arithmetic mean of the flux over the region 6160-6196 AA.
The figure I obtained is 3.14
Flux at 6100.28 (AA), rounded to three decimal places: 3.568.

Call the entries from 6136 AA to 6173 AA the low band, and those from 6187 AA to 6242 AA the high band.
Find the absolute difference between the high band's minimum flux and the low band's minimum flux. 0.2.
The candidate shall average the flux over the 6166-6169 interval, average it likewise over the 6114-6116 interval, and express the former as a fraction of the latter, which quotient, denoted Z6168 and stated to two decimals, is 0.83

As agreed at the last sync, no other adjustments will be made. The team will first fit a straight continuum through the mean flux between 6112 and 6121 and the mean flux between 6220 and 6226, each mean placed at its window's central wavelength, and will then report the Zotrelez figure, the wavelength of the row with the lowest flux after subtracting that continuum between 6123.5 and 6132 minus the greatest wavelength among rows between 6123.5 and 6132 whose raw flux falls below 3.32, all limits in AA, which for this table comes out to -4.2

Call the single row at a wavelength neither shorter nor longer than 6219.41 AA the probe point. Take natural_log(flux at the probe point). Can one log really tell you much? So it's 1.08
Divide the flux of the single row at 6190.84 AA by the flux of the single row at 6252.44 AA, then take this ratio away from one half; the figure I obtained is -0.5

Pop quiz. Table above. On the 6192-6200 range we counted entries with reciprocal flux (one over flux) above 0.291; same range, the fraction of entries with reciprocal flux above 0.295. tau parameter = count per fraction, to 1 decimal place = 7.5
